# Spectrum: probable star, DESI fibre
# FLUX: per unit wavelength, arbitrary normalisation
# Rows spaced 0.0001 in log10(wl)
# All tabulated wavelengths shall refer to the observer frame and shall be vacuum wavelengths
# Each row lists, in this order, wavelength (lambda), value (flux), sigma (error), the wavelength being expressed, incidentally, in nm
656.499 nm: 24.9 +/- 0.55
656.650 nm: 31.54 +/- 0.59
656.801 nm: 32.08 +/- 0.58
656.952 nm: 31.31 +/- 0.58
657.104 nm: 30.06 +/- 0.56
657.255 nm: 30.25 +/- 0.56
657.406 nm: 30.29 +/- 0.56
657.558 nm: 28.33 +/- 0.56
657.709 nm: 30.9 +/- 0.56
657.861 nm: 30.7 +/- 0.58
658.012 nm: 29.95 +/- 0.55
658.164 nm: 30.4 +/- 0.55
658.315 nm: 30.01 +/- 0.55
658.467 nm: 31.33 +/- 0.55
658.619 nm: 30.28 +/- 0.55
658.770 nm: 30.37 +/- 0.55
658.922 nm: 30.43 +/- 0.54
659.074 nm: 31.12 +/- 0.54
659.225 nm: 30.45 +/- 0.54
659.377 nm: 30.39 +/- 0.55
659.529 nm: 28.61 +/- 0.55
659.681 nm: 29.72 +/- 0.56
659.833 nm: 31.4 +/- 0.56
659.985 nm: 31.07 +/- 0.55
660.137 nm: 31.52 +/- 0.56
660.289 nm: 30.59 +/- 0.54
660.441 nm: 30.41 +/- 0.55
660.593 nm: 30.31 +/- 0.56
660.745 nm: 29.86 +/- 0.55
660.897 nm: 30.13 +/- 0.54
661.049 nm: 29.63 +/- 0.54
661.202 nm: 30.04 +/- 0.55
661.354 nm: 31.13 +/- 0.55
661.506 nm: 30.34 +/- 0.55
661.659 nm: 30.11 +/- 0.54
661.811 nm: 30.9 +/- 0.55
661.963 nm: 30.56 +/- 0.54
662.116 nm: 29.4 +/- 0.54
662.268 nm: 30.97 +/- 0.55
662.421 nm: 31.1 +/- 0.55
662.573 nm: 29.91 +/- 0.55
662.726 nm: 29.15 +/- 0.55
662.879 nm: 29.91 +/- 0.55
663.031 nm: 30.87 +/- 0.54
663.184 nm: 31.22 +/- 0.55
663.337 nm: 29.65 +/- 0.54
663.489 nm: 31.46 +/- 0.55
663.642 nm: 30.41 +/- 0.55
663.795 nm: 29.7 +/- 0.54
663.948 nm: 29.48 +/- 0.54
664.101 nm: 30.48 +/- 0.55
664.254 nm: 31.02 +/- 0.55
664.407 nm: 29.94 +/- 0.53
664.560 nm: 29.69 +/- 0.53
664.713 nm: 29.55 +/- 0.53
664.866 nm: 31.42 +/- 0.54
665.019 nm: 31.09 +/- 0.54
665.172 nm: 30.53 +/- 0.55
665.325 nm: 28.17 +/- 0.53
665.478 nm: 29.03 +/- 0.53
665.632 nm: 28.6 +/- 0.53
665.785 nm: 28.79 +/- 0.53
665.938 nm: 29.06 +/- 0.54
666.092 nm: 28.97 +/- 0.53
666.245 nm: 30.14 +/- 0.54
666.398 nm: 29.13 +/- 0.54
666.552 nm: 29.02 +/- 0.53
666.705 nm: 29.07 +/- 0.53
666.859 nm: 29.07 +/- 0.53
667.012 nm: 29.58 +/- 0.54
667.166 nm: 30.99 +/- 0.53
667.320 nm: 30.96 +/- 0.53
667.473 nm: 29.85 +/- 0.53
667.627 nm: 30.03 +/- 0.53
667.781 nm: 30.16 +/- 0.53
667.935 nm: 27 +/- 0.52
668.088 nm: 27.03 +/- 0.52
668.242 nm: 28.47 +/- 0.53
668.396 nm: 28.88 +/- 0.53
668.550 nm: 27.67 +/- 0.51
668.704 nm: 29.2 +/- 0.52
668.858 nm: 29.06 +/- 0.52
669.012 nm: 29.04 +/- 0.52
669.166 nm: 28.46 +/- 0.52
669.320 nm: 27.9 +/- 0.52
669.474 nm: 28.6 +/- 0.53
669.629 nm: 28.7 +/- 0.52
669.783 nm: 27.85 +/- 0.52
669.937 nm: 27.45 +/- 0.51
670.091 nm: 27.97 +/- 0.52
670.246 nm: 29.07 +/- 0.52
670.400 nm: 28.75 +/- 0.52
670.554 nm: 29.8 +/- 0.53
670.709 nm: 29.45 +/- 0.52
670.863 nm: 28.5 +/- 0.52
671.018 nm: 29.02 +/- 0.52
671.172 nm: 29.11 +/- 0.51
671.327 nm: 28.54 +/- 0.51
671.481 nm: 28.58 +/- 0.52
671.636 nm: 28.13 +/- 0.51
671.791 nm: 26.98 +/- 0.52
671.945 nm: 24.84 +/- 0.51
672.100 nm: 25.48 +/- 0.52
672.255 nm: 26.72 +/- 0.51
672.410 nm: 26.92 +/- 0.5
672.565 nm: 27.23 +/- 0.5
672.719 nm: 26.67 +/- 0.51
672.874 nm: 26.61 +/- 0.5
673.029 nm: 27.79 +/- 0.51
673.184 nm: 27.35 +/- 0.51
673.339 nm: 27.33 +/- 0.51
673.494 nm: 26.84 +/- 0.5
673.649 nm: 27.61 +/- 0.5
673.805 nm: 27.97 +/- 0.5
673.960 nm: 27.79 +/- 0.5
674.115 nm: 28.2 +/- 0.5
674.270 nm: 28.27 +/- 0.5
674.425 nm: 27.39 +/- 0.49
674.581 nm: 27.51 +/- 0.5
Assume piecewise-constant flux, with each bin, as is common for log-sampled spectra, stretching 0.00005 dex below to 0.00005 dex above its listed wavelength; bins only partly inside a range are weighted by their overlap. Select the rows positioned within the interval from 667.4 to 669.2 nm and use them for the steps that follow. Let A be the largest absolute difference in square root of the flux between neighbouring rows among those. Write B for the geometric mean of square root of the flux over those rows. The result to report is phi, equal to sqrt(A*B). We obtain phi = 1.3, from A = 0.30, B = 5.36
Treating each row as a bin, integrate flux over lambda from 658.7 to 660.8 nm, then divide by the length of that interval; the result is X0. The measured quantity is 30.5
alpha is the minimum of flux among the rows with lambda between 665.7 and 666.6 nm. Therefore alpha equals 28.79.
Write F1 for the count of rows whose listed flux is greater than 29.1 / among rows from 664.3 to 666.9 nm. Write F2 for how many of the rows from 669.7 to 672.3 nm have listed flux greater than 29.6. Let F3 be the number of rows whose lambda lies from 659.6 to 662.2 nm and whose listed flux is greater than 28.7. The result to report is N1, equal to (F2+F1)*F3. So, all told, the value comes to 153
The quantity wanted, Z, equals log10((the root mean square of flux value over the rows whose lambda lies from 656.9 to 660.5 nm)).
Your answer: 1.483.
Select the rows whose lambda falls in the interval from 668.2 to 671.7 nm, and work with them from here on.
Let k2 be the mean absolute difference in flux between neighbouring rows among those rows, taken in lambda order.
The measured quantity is 0.57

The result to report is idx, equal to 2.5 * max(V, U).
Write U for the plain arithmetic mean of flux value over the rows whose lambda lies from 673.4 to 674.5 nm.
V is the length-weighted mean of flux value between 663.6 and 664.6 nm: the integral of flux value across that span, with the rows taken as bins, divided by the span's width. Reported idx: 75.2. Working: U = 27.7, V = 30.1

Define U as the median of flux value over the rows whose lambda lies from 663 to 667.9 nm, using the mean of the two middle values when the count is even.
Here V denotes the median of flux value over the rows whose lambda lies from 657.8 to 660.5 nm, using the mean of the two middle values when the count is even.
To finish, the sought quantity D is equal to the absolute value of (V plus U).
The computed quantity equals 60.2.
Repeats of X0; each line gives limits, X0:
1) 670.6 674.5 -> 27.6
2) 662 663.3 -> 30.3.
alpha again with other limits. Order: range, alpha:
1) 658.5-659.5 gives 30.28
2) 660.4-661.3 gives 29.63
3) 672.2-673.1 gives 26.61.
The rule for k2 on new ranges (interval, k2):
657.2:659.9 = 0.87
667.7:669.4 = 0.91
